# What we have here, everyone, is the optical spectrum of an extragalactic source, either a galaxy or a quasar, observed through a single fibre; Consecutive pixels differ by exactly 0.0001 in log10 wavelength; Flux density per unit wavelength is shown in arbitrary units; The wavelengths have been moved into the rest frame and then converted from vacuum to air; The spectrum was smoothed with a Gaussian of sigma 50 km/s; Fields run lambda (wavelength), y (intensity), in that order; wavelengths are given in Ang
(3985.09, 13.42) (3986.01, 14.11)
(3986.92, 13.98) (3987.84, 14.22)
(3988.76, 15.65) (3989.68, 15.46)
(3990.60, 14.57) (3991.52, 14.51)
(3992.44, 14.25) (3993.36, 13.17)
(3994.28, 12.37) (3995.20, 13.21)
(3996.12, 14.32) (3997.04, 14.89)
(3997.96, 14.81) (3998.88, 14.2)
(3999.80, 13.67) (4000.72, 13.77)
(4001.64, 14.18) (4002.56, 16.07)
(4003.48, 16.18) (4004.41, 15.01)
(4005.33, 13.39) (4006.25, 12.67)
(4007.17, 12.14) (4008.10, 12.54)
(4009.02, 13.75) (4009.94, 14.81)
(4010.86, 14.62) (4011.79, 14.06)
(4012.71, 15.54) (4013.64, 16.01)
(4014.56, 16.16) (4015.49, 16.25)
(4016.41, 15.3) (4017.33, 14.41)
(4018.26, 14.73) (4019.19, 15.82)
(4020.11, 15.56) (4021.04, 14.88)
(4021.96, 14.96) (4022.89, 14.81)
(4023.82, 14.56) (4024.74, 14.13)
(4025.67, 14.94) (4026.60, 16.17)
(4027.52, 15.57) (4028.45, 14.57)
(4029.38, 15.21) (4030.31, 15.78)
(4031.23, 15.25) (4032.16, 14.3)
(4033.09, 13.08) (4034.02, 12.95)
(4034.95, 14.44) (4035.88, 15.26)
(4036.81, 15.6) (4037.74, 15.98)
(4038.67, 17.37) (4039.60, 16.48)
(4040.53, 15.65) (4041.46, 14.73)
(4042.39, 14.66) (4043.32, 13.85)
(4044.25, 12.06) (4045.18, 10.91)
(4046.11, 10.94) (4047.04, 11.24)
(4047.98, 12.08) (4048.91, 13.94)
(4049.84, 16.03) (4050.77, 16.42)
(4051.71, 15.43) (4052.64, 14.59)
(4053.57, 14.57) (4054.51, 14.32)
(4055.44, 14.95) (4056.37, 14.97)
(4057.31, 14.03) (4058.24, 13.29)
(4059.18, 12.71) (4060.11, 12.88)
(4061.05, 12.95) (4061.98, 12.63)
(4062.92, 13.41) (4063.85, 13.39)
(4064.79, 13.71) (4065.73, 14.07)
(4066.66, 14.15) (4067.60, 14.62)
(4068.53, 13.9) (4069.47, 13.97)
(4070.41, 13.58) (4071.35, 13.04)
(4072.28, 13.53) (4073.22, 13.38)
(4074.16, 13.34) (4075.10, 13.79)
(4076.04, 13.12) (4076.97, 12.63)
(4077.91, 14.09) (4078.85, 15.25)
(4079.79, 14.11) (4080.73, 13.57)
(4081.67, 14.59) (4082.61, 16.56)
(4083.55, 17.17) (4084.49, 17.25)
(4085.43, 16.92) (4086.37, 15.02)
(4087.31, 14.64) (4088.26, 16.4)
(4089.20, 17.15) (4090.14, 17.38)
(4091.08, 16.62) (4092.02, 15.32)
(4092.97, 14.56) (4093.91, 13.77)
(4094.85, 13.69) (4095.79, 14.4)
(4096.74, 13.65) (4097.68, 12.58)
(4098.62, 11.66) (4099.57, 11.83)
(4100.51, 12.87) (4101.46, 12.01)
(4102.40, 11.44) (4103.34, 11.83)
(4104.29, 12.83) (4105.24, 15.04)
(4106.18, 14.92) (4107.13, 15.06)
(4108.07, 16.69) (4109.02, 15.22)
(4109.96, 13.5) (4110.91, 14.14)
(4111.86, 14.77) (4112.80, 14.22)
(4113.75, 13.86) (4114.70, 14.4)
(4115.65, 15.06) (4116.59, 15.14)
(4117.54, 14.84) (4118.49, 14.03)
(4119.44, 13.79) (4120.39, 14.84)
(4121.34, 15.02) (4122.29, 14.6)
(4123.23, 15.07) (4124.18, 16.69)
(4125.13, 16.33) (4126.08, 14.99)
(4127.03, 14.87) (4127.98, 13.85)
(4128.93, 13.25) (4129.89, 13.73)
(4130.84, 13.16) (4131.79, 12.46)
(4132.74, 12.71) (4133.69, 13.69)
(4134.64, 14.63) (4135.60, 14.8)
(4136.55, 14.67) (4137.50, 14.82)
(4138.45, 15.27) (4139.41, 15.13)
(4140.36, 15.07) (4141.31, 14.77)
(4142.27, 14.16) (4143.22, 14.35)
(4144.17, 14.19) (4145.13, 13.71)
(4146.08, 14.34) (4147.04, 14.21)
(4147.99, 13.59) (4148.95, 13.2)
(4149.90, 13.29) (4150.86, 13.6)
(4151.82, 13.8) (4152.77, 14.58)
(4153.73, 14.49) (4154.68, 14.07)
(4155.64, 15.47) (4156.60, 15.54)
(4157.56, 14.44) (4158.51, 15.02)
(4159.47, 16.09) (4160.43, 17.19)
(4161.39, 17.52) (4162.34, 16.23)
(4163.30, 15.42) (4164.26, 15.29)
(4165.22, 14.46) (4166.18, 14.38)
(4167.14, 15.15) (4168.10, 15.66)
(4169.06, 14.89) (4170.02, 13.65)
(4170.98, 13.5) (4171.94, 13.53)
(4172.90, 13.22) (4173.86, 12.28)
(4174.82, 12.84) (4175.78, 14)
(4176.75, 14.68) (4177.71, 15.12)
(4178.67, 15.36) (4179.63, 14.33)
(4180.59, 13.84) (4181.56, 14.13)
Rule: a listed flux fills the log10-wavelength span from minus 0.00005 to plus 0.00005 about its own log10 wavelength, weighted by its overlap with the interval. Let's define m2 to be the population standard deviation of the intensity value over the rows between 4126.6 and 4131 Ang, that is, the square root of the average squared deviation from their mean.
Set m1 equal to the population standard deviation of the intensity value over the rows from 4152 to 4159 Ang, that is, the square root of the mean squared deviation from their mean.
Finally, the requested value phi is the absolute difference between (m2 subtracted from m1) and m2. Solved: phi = 0.7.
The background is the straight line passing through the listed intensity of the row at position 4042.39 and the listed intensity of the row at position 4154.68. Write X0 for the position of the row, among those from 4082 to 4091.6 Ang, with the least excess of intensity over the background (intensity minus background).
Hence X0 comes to 4087.31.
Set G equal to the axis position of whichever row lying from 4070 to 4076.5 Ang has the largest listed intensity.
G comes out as 4075.10 Ang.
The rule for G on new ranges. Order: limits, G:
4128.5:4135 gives 4134.64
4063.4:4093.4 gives 4090.14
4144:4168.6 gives 4161.39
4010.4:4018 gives 4015.49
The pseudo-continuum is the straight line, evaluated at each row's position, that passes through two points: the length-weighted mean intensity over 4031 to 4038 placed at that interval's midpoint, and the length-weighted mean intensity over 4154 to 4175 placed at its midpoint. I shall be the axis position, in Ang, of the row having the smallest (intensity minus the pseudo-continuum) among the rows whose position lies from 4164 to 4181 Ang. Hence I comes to 4173.86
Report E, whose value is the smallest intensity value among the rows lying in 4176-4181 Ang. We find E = 13.84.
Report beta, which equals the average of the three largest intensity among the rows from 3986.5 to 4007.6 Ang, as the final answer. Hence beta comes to 16.0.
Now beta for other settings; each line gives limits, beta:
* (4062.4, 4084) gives 16.3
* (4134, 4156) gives 15.3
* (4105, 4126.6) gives 16.6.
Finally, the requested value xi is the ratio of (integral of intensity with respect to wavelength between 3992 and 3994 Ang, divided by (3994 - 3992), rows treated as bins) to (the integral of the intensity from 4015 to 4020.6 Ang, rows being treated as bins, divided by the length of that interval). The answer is 0.89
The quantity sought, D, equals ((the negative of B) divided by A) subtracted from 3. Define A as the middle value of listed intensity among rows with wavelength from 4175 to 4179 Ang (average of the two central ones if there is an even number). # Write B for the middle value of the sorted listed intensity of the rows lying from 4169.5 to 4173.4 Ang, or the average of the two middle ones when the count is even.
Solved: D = 3.91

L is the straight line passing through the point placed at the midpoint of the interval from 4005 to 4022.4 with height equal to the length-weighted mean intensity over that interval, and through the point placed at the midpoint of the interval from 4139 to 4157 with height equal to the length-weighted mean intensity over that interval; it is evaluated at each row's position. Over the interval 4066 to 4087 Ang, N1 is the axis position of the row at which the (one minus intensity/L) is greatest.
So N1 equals 4076.97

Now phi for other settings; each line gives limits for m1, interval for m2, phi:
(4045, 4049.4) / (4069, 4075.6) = 0.6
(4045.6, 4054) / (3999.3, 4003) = 0.0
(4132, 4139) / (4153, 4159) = 0.3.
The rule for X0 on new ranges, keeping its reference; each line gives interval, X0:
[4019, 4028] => 4024.74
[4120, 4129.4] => 4128.93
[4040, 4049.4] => 4045.18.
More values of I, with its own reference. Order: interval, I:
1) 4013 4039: 4034.02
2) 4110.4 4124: 4119.44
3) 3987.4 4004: 3994.28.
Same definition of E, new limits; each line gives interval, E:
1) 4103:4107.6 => 11.83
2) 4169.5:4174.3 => 12.28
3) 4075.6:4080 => 12.63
